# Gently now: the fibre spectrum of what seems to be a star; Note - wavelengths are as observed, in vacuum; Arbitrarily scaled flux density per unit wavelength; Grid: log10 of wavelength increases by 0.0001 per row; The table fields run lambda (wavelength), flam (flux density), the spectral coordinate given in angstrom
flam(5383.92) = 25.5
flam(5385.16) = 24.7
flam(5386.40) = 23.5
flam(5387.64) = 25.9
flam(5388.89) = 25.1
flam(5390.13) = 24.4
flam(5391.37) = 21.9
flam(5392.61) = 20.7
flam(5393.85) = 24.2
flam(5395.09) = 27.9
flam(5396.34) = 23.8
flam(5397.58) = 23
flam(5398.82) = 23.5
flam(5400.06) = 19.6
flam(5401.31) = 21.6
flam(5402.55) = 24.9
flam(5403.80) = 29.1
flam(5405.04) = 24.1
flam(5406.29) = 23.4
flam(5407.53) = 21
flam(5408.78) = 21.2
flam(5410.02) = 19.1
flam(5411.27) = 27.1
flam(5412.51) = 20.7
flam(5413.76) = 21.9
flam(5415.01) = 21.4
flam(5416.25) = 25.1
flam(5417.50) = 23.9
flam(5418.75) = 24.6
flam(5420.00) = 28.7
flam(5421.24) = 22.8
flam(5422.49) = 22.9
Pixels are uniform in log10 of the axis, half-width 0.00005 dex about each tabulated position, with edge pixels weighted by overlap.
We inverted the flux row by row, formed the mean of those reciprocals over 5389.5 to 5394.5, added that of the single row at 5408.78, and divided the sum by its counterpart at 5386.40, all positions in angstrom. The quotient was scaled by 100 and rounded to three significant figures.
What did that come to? 214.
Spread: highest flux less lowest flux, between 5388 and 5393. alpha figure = 4.4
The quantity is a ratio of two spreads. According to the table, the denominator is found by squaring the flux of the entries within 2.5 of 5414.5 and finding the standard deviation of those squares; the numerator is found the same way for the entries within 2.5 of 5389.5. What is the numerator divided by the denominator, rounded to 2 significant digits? 0.92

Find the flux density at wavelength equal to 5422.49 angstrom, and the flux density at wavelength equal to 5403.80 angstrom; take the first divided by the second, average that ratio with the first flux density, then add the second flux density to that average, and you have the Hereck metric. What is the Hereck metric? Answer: 40.9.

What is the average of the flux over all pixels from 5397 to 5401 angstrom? 22.0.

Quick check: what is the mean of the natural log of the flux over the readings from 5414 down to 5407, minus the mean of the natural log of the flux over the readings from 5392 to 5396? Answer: -0.10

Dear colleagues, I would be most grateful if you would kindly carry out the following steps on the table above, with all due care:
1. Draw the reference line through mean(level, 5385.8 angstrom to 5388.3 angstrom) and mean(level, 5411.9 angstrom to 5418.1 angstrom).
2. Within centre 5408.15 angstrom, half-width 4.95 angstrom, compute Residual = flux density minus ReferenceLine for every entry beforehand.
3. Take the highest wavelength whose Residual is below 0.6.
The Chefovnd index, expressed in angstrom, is 5412.51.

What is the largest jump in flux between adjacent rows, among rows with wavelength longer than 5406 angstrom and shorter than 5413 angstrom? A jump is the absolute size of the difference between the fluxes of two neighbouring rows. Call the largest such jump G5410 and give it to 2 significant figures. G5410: 8.0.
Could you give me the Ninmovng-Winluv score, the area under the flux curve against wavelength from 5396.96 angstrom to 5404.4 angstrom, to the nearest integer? 176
